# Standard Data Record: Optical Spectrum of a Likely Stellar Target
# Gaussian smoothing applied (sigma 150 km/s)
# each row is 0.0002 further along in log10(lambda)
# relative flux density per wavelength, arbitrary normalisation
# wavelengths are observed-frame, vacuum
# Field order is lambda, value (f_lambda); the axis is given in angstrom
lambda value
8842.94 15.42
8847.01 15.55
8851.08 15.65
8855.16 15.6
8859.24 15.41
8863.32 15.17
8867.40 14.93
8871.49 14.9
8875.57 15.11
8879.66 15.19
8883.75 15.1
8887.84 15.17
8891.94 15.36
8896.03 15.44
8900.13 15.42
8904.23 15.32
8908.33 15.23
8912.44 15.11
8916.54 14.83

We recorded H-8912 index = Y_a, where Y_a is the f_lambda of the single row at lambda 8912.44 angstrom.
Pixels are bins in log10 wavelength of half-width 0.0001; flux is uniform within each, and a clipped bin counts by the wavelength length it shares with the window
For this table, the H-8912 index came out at 15.11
